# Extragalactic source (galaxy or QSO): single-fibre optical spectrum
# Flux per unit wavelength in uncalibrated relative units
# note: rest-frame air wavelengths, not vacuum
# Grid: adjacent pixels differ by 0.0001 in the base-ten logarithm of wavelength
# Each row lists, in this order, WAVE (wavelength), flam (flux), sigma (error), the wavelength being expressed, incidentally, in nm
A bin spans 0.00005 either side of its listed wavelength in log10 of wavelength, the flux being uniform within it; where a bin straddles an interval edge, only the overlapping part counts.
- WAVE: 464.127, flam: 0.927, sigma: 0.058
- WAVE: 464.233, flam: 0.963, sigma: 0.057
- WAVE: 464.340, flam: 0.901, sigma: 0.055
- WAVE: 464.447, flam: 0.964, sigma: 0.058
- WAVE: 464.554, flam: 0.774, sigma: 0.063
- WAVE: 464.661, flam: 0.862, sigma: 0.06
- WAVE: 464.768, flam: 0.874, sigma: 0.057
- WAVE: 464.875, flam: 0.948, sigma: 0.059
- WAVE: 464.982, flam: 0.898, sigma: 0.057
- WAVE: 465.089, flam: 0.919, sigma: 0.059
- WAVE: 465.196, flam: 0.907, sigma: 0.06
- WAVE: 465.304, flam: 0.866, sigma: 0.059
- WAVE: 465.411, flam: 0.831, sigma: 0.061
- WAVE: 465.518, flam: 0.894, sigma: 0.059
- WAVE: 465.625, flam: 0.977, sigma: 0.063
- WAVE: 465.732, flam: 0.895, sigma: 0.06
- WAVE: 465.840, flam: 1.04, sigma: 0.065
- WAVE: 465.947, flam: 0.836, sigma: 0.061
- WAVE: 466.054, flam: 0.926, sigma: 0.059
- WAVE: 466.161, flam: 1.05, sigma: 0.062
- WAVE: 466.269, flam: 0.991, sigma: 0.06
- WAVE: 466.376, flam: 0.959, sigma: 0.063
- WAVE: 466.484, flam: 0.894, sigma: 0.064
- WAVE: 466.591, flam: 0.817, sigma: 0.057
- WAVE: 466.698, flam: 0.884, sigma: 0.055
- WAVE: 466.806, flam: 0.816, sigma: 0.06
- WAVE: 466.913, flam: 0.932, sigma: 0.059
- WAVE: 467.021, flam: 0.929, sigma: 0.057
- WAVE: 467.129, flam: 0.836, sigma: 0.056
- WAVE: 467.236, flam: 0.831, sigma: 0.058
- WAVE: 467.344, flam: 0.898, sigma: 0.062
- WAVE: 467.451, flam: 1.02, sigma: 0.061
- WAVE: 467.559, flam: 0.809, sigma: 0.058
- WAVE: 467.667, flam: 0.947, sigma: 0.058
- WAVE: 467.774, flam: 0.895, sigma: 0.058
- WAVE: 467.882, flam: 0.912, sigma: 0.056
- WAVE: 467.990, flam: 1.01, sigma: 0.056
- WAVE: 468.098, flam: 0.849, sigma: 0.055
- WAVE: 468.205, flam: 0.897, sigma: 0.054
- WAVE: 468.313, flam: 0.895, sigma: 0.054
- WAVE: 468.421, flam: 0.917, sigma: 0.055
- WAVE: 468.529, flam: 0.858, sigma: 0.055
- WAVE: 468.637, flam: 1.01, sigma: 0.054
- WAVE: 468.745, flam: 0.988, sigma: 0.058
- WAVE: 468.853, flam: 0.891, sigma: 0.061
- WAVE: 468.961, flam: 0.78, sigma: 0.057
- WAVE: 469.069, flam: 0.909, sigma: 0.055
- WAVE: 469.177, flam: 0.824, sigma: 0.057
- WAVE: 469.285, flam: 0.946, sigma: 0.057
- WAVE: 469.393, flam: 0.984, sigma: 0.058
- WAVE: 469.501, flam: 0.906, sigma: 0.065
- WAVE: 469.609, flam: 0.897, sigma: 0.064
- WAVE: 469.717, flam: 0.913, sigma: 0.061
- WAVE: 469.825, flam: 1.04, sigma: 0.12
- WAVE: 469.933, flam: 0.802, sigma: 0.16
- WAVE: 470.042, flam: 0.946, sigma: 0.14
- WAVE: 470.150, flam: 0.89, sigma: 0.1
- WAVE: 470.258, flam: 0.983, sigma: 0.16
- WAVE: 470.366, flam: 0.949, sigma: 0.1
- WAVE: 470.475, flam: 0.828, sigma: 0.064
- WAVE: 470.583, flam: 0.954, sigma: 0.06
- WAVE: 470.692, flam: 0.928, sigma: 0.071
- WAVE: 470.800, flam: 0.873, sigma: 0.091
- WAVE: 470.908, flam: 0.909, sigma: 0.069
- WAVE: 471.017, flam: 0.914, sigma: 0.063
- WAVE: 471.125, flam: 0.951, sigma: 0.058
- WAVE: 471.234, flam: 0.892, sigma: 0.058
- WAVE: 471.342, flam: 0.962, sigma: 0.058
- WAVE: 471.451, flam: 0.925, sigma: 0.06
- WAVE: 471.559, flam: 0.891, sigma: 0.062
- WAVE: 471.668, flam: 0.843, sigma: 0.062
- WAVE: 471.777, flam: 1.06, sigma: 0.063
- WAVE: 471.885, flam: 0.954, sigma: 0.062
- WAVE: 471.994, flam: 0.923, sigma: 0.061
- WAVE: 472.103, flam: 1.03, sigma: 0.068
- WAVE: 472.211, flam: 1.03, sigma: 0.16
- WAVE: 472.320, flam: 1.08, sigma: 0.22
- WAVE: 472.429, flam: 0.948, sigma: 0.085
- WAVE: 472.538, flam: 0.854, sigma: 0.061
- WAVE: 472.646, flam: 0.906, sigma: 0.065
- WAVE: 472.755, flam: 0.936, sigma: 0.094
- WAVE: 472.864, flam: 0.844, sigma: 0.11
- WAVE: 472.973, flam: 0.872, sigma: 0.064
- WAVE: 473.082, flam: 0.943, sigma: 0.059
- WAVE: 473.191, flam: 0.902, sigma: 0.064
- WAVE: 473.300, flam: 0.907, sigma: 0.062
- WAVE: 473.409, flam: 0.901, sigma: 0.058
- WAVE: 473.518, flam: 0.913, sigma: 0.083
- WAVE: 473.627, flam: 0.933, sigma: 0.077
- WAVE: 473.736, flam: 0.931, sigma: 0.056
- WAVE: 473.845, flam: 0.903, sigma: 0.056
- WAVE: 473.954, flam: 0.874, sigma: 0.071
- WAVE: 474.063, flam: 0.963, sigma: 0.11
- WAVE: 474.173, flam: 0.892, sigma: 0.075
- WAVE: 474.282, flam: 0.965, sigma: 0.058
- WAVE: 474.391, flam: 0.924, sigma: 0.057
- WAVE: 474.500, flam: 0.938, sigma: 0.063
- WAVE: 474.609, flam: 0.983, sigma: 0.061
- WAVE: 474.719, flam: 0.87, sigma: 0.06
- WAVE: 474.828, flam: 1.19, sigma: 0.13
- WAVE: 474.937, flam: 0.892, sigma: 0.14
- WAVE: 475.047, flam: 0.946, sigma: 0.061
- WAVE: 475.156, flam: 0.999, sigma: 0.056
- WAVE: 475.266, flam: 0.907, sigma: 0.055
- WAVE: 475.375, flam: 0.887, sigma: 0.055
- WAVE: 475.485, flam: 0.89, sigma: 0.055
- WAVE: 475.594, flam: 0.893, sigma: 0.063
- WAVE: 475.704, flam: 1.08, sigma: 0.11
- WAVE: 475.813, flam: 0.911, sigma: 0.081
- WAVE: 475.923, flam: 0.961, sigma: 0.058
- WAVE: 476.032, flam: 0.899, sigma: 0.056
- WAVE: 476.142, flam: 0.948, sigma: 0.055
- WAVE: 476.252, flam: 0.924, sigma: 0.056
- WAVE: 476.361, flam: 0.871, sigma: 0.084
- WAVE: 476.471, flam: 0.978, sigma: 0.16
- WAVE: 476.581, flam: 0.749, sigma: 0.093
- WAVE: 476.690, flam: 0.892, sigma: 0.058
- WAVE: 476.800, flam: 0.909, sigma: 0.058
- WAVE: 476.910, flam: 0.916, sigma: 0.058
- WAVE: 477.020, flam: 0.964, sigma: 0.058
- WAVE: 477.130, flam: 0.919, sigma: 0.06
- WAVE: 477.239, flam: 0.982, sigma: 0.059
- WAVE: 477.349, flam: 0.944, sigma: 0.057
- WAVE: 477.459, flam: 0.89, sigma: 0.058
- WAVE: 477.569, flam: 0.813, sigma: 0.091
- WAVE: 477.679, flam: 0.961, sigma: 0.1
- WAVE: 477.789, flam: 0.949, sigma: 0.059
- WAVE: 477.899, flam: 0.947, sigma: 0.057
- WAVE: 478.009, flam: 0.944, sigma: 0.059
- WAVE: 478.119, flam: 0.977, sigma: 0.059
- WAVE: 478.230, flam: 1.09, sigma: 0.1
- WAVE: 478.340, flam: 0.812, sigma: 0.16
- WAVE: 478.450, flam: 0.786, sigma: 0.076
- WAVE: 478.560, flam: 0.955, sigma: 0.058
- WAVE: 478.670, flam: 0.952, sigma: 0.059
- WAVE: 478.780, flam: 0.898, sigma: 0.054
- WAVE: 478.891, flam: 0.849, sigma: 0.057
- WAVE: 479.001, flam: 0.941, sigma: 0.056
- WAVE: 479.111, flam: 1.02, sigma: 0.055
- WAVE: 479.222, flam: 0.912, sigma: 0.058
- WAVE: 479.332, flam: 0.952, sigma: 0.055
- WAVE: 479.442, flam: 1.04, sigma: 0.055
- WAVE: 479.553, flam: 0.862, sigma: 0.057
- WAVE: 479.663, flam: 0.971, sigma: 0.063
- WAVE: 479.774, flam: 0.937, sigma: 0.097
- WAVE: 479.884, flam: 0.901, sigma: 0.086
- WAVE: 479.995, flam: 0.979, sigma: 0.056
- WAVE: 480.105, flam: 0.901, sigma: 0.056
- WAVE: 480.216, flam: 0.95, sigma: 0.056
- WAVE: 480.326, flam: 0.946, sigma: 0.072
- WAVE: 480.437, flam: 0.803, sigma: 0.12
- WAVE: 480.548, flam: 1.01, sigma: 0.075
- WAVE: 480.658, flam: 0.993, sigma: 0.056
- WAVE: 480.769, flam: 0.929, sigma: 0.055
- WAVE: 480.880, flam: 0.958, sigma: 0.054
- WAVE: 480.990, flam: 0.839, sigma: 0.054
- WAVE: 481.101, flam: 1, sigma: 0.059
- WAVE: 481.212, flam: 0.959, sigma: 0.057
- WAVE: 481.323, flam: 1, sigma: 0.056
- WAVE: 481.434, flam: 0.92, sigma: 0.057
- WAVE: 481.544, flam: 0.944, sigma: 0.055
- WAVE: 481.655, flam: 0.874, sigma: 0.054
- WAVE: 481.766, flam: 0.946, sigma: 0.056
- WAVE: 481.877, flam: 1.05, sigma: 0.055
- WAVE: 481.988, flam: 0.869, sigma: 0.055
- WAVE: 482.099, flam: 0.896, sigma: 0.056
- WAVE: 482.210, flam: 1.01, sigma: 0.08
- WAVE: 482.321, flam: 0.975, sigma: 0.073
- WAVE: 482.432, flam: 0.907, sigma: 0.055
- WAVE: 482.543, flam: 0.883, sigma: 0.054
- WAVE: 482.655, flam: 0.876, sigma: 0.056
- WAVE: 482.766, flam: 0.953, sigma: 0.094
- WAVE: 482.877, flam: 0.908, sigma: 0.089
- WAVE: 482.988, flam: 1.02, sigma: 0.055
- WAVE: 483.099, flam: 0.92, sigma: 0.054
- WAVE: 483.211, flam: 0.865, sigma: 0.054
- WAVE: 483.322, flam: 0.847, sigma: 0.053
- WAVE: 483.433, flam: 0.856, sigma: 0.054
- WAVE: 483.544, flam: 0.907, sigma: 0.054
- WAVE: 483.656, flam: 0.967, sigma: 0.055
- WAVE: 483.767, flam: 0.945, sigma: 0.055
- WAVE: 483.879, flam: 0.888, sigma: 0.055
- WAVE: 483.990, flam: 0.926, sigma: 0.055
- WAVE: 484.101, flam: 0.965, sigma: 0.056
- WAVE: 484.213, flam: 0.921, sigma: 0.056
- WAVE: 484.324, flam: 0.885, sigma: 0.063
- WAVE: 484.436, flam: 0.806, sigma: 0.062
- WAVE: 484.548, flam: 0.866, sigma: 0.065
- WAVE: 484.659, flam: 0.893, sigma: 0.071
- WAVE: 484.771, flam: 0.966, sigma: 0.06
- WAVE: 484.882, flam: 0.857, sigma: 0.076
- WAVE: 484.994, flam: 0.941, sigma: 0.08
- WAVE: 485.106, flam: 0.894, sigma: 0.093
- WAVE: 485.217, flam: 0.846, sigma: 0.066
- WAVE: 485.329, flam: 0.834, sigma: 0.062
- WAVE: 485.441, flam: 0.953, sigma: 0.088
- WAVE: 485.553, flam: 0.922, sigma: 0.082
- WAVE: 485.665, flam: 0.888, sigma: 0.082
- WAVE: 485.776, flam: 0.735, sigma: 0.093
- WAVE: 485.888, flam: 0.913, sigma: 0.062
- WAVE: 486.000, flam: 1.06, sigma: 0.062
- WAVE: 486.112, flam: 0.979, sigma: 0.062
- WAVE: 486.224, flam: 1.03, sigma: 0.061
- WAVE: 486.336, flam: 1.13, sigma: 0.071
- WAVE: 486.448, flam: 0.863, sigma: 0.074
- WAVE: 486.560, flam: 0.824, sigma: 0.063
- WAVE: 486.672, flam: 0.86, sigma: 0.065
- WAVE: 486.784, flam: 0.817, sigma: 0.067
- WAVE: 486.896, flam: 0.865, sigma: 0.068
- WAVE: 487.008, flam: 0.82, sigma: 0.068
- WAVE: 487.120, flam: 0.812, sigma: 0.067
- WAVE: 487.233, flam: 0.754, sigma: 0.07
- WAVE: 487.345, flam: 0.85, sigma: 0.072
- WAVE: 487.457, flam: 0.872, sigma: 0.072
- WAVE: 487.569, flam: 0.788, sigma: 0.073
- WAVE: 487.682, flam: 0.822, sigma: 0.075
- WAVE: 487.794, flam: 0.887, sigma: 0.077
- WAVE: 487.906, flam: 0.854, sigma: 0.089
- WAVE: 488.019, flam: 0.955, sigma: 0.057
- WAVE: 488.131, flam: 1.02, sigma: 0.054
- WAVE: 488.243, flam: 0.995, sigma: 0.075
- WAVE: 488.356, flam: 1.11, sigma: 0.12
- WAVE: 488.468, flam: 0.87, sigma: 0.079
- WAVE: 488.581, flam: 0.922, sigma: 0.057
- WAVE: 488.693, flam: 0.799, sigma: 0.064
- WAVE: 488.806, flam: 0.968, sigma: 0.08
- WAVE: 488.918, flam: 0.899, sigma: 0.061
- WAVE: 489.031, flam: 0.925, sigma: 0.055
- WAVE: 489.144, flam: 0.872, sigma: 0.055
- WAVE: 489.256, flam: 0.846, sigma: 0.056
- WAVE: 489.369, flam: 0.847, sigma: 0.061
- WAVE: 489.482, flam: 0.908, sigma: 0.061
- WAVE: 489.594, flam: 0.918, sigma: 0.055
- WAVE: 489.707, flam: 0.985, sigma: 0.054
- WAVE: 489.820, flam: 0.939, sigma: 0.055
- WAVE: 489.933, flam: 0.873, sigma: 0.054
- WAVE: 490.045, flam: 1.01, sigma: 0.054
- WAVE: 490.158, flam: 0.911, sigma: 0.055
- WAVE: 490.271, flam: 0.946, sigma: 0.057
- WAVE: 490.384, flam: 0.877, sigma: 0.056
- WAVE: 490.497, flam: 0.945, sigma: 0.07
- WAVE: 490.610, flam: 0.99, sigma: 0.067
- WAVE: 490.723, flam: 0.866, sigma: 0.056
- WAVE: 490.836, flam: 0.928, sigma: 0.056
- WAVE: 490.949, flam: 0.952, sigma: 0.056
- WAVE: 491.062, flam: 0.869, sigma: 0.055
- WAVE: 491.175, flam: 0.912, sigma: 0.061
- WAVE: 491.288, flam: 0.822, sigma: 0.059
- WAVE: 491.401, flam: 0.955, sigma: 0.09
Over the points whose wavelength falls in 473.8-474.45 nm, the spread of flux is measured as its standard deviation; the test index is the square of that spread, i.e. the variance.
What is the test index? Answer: 0.001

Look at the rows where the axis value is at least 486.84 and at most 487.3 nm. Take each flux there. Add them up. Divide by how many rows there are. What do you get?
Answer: 0.81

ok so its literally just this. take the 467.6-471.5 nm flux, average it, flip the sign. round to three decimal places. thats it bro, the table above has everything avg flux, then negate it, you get -0.916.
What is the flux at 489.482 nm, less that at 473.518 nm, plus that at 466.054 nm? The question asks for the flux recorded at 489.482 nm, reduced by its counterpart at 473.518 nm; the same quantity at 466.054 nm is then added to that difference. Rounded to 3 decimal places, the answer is 0.921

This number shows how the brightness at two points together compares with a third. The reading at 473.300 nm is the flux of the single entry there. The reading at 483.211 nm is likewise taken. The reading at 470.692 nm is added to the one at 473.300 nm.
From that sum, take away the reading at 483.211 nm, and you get 0.97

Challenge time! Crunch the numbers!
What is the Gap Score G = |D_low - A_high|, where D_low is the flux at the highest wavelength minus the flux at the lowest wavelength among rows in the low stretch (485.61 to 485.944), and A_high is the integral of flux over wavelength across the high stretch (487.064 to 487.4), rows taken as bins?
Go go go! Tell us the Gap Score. 0.25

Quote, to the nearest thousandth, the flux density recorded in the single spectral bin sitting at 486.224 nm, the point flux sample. 1.030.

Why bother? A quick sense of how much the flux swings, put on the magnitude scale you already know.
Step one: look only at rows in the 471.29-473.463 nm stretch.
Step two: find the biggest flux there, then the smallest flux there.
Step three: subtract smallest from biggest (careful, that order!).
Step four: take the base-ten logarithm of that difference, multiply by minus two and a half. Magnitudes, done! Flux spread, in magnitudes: 1.56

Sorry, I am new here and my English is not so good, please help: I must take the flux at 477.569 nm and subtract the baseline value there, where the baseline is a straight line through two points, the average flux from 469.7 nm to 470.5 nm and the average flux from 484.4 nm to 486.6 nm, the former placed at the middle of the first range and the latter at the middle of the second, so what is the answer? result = -0.10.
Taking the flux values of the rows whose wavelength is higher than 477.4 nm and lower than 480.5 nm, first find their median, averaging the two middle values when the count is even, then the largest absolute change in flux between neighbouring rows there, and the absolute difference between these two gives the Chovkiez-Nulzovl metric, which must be 0.67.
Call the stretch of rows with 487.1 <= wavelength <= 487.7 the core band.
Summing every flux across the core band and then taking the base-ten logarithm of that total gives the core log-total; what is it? 0.690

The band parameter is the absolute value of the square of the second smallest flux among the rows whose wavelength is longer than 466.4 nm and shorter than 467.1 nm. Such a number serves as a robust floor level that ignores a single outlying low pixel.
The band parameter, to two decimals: 0.67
